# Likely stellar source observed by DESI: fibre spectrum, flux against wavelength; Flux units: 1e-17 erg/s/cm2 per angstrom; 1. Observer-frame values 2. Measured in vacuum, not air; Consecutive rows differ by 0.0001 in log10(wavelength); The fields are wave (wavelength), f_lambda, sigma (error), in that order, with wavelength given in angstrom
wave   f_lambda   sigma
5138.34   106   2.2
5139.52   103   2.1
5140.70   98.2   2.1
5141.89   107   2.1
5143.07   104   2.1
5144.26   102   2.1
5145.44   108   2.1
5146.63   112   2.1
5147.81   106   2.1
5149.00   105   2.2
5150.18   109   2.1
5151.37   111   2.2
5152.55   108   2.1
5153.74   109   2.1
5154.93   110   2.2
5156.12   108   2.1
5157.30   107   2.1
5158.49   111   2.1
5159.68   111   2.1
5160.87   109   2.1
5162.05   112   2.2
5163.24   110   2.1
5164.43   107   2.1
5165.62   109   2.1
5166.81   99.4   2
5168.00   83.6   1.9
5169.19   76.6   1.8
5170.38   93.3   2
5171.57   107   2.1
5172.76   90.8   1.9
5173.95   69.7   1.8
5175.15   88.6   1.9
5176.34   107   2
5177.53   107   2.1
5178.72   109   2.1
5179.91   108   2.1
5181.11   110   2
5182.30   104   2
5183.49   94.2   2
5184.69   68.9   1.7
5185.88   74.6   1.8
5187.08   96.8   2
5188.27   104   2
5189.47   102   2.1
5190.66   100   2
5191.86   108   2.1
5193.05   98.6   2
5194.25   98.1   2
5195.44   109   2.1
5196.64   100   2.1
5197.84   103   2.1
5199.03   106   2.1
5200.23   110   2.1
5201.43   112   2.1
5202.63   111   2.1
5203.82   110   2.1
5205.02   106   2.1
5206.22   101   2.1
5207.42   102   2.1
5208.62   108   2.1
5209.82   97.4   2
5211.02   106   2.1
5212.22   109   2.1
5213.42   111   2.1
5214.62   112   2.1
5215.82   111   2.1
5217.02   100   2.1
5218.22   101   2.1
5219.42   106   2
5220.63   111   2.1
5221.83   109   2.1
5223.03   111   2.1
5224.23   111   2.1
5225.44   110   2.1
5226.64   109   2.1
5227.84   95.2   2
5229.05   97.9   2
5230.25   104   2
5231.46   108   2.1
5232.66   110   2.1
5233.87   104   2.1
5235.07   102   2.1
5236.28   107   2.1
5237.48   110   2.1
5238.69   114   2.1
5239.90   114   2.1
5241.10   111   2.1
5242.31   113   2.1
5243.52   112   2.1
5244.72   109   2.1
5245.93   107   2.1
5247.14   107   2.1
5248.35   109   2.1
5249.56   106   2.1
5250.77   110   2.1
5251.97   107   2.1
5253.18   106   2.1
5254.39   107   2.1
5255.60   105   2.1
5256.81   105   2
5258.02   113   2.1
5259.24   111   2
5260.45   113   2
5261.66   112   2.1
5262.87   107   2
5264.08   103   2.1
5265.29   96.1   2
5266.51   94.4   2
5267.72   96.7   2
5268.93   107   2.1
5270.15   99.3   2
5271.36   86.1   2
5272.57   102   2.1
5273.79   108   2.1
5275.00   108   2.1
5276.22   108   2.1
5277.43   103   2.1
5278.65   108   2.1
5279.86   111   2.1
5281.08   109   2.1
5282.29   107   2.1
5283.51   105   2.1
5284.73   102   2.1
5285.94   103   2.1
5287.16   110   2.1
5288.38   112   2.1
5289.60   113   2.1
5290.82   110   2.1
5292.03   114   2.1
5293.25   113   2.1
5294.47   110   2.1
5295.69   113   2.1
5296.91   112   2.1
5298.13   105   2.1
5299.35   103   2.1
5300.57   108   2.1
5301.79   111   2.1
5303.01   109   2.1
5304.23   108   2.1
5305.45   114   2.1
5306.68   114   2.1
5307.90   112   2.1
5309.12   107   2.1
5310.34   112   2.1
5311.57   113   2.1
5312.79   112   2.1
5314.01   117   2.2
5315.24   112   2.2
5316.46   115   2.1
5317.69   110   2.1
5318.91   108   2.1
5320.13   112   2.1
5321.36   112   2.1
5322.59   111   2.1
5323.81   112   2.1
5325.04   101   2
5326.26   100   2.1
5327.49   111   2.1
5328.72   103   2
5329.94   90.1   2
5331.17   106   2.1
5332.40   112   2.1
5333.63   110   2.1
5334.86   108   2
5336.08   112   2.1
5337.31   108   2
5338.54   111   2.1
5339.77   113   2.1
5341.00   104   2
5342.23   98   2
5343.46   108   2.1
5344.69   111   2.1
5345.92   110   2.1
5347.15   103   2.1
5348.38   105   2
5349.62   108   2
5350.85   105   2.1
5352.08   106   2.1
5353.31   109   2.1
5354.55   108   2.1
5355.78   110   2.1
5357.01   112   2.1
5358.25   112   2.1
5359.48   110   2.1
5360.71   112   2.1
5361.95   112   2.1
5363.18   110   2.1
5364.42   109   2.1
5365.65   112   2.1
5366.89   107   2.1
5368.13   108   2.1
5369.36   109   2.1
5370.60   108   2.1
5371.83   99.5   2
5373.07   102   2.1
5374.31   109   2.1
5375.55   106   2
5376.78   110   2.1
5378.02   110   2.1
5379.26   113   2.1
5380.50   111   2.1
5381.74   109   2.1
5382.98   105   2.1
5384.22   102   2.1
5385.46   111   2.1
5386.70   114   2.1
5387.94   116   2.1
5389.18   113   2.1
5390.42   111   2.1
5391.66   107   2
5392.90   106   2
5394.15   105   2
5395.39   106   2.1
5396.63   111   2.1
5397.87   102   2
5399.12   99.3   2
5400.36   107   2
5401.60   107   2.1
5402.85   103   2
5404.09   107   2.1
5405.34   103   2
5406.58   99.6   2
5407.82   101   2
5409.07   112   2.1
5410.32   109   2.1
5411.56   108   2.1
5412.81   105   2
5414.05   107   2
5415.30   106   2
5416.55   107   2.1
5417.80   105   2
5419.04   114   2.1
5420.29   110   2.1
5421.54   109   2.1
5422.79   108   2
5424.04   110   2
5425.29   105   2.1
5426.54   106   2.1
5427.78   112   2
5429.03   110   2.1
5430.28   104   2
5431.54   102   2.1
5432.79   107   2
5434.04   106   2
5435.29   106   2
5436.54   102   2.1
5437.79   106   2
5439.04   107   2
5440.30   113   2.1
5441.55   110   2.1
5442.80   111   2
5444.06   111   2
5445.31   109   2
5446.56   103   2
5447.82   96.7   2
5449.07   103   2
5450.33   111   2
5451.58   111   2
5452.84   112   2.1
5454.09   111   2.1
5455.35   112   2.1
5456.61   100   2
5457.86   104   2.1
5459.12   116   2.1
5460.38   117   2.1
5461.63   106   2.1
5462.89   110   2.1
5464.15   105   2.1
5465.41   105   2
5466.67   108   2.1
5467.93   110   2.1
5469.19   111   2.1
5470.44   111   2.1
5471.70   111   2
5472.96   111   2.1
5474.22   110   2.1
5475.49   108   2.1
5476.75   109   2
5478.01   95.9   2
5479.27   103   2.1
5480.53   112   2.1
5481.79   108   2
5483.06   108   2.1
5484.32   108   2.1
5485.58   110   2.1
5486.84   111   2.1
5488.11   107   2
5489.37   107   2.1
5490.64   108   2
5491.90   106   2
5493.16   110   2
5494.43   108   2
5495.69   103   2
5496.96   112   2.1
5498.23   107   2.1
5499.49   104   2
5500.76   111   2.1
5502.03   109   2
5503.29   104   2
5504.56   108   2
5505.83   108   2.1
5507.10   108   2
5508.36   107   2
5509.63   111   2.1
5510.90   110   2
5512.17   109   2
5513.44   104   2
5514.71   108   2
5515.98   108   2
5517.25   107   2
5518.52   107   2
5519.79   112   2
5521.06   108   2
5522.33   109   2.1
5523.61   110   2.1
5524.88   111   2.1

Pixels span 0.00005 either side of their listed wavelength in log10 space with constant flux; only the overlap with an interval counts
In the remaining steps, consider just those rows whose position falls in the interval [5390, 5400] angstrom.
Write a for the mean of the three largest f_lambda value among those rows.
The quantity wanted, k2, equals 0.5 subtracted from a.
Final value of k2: 109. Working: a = 110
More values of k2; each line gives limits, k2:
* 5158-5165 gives 111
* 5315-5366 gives 113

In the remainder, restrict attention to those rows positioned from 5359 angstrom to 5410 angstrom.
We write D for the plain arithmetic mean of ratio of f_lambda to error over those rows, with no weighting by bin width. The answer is 52.0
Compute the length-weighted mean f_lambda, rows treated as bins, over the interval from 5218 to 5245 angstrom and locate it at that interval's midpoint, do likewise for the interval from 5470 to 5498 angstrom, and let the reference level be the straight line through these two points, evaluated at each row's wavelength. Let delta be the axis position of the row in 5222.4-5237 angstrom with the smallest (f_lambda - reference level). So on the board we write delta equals 5227.84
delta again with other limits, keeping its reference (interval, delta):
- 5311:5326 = 5325.04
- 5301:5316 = 5309.12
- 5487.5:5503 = 5495.69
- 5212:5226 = 5217.02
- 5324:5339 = 5329.94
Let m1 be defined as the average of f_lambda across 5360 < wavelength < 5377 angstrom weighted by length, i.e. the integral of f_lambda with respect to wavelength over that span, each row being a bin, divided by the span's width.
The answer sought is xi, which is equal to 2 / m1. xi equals 0.0185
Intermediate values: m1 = 108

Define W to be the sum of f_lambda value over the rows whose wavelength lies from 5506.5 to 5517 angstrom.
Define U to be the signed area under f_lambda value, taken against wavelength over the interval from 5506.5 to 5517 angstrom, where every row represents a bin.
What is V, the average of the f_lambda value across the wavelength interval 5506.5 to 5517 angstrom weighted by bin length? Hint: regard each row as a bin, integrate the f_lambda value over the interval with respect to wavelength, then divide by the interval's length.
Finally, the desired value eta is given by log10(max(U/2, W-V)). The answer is 2.879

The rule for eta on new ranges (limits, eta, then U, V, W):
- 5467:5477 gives 2.887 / 1101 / 110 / 881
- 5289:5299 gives 2.892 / 1111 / 111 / 890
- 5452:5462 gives 2.885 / 1099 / 110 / 878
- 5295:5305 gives 2.881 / 1088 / 109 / 869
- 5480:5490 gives 2.882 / 1089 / 109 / 871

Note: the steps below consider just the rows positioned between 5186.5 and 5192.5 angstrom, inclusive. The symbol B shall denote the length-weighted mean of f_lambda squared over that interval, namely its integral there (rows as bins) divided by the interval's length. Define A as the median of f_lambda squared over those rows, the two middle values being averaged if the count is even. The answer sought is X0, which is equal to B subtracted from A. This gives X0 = -54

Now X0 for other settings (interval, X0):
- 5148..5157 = 124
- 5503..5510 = 57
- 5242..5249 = -73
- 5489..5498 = 64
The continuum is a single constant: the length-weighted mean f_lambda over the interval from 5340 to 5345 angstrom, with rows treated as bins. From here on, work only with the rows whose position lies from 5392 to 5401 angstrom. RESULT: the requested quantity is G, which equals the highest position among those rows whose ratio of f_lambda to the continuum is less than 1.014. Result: 5399.12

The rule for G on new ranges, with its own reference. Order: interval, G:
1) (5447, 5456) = 5449.07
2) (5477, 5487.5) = 5479.27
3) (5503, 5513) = 5503.29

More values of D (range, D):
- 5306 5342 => 52.4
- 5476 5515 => 52.8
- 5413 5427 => 52.5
